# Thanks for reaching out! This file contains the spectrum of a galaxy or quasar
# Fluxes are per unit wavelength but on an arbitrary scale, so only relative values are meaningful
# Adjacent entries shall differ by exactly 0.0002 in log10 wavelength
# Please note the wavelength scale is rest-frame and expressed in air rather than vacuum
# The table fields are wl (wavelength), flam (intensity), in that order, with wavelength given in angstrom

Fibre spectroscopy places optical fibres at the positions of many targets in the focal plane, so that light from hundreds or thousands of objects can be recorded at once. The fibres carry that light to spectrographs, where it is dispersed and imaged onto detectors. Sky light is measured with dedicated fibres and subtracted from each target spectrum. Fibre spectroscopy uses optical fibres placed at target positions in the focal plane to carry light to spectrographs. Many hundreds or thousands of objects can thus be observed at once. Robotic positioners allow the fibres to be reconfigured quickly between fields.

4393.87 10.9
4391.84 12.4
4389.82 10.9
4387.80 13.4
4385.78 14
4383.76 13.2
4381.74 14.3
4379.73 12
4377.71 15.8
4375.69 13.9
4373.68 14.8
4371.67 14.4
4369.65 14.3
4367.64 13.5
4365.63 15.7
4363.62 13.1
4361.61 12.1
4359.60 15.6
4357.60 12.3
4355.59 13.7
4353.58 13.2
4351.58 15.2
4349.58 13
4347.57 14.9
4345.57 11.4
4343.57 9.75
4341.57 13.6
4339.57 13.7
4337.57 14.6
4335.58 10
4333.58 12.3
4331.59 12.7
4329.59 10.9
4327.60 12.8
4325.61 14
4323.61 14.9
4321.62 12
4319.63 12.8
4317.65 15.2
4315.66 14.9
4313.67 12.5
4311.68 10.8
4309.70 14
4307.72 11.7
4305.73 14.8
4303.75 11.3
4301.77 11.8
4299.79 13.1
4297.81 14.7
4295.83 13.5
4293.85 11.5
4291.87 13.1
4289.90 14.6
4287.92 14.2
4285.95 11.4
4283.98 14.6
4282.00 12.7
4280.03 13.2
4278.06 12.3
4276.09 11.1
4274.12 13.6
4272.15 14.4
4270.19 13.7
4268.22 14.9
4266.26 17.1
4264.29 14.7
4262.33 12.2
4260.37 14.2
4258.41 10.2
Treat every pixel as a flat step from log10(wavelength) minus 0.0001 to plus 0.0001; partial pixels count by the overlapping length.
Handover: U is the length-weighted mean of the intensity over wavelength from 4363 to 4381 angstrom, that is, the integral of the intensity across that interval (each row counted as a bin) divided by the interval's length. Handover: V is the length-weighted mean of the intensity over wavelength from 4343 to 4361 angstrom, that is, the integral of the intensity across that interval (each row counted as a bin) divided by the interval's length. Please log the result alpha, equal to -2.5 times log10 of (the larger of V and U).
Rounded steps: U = 14.2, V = 13.3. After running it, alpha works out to -2.88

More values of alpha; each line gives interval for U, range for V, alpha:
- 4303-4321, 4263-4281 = -2.85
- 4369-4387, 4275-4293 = -2.87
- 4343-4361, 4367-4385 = -2.87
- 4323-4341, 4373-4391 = -2.83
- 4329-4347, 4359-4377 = -2.88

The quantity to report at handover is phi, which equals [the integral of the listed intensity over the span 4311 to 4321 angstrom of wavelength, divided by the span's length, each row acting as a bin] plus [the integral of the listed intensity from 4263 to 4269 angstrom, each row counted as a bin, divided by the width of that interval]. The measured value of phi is 28.7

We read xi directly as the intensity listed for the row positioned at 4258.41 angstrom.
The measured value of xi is 10.2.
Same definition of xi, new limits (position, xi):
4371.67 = 14.4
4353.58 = 13.2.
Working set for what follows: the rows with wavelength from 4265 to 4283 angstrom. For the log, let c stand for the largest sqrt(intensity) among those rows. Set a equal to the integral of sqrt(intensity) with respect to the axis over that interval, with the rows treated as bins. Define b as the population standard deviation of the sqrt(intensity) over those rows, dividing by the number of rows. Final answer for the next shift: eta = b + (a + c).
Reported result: 71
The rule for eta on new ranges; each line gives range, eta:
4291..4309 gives 68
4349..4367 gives 71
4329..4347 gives 67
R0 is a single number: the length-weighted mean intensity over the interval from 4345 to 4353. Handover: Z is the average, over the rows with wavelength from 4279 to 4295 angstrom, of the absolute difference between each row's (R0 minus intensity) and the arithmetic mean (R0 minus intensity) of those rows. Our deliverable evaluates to 0.99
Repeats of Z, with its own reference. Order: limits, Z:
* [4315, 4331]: 1.31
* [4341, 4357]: 1.28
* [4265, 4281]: 1.26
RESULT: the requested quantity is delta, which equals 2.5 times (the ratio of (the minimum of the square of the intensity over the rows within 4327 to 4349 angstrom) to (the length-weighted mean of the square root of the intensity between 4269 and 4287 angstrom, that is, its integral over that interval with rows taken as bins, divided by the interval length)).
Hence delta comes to 66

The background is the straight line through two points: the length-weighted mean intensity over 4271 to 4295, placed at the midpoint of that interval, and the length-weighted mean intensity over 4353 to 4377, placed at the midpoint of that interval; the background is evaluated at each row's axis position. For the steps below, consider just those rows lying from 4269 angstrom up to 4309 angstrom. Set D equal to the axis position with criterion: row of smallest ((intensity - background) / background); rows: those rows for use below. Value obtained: 4303.75 angstrom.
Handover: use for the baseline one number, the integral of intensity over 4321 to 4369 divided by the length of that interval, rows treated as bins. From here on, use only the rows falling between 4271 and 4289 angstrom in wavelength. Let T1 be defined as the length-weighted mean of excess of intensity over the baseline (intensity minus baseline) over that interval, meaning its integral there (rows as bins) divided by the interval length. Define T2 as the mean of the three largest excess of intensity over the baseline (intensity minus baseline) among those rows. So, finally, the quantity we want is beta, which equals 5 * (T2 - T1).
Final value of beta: 7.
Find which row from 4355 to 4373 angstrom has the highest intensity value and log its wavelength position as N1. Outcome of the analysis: 4365.63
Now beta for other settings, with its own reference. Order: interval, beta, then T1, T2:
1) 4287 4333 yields 9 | -0.03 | 1.9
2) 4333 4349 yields 9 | -0.59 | 1.3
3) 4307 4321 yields 8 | -0.01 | 1.6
